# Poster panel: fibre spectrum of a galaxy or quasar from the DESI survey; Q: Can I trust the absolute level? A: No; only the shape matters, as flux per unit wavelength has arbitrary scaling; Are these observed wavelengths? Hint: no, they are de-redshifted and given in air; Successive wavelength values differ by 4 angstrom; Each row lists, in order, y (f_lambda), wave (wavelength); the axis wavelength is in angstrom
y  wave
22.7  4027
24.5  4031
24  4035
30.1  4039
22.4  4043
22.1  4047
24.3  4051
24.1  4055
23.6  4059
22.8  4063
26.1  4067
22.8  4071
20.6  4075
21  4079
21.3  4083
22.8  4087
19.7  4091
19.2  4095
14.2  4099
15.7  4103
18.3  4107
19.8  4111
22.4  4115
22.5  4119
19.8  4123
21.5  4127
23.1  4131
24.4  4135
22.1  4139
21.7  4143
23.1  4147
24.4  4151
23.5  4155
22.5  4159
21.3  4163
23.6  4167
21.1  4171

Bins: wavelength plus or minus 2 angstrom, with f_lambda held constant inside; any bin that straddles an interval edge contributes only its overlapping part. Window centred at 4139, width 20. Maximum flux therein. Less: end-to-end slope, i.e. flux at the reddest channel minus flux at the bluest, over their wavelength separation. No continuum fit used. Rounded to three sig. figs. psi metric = 24.4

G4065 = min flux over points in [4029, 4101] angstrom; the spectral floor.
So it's 14.2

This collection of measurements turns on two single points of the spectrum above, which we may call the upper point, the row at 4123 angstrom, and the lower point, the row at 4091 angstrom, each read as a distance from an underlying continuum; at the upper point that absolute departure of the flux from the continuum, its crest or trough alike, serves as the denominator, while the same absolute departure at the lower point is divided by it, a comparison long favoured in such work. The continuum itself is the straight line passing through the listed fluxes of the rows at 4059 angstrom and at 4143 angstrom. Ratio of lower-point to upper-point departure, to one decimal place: 1.4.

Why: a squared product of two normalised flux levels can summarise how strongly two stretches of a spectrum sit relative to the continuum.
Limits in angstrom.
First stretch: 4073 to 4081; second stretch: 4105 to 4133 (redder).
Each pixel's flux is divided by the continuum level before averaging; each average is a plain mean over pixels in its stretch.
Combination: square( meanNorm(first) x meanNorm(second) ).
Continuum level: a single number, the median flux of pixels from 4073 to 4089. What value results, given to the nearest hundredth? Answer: 0.96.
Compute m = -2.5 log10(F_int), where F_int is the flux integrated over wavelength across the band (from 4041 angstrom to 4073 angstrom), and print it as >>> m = -7.19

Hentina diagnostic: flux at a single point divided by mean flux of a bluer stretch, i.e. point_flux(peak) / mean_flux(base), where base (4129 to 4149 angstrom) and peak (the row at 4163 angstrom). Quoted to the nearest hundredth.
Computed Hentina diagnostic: 0.93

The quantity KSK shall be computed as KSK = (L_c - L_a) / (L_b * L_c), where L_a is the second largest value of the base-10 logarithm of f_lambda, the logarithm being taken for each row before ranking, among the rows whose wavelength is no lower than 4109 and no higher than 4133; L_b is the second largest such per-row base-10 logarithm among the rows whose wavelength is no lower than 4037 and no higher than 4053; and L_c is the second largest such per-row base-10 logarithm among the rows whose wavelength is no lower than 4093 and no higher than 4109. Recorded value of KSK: -0.051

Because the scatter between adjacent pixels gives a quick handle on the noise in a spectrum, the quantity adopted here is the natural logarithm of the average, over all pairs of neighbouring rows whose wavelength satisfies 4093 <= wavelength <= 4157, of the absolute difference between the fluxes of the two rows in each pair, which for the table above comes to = 0.6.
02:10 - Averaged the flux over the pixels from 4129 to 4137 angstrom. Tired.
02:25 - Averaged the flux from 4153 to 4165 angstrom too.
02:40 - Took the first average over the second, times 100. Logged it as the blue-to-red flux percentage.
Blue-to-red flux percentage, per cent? 106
